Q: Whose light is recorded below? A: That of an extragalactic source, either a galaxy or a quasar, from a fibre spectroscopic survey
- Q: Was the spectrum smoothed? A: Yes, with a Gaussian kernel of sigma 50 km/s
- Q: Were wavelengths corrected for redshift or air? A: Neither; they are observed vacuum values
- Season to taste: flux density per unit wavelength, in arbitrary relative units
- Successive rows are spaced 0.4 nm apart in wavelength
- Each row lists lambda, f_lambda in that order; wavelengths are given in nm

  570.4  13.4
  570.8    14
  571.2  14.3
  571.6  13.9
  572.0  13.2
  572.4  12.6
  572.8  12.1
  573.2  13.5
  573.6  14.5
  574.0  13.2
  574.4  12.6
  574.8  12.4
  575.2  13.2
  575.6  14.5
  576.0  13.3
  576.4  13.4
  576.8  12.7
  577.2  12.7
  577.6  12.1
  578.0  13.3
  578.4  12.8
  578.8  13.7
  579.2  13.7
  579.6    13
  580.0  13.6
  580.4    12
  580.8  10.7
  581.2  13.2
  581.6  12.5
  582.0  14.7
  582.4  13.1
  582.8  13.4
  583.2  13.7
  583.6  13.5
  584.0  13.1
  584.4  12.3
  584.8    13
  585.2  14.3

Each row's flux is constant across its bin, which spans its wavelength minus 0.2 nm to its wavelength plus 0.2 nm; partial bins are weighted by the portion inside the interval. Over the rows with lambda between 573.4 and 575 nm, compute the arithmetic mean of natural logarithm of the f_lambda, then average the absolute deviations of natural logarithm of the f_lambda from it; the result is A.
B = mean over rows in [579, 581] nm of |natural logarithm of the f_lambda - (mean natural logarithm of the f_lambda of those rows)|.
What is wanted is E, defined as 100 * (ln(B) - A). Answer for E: -256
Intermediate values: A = 0.051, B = 0.082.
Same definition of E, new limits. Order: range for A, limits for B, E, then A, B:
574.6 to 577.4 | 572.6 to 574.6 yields -302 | 0.037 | 0.051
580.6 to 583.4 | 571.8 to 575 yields -317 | 0.066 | 0.045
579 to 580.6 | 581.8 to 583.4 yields -340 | 0.044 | 0.035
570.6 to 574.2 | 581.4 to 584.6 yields -326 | 0.047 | 0.040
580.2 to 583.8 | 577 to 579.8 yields -344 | 0.066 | 0.034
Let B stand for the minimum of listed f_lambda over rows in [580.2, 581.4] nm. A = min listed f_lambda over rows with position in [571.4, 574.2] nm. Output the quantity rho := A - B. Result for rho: 1.4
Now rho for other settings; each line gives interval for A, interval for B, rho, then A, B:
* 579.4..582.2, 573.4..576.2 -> -1.7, 10.7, 12.4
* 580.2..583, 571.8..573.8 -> -1.4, 10.7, 12.1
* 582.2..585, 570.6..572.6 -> -0.3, 12.3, 12.6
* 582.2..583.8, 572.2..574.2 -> 1.0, 13.1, 12.1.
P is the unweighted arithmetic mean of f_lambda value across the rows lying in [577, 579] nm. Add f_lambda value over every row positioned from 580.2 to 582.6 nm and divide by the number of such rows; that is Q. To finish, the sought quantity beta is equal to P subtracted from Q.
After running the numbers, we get -0.22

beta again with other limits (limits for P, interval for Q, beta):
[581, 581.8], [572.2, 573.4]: -0.12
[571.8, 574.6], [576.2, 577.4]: -0.17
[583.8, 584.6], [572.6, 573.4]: 0.10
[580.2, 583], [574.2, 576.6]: 0.43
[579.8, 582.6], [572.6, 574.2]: 0.50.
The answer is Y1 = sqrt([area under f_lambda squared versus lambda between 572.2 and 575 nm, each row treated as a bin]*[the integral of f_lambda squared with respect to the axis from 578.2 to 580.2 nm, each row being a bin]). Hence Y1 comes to 411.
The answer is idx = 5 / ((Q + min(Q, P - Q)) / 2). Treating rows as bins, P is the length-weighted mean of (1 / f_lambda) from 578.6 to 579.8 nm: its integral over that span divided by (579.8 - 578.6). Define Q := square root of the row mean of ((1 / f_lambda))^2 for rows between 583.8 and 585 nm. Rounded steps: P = 0.0743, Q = 0.0782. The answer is 135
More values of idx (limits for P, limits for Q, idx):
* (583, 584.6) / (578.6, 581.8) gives 131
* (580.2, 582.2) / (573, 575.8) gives 125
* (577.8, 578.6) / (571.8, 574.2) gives 130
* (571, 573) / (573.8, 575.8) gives 132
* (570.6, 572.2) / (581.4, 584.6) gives 138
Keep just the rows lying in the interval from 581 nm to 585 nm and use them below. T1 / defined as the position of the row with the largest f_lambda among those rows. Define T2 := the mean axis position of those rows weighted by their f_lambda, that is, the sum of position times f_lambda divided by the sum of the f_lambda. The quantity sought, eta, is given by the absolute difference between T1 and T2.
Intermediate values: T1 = 582.0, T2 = 582.99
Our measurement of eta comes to 0.99 nm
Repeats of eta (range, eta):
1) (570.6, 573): 0.56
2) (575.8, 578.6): 0.79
